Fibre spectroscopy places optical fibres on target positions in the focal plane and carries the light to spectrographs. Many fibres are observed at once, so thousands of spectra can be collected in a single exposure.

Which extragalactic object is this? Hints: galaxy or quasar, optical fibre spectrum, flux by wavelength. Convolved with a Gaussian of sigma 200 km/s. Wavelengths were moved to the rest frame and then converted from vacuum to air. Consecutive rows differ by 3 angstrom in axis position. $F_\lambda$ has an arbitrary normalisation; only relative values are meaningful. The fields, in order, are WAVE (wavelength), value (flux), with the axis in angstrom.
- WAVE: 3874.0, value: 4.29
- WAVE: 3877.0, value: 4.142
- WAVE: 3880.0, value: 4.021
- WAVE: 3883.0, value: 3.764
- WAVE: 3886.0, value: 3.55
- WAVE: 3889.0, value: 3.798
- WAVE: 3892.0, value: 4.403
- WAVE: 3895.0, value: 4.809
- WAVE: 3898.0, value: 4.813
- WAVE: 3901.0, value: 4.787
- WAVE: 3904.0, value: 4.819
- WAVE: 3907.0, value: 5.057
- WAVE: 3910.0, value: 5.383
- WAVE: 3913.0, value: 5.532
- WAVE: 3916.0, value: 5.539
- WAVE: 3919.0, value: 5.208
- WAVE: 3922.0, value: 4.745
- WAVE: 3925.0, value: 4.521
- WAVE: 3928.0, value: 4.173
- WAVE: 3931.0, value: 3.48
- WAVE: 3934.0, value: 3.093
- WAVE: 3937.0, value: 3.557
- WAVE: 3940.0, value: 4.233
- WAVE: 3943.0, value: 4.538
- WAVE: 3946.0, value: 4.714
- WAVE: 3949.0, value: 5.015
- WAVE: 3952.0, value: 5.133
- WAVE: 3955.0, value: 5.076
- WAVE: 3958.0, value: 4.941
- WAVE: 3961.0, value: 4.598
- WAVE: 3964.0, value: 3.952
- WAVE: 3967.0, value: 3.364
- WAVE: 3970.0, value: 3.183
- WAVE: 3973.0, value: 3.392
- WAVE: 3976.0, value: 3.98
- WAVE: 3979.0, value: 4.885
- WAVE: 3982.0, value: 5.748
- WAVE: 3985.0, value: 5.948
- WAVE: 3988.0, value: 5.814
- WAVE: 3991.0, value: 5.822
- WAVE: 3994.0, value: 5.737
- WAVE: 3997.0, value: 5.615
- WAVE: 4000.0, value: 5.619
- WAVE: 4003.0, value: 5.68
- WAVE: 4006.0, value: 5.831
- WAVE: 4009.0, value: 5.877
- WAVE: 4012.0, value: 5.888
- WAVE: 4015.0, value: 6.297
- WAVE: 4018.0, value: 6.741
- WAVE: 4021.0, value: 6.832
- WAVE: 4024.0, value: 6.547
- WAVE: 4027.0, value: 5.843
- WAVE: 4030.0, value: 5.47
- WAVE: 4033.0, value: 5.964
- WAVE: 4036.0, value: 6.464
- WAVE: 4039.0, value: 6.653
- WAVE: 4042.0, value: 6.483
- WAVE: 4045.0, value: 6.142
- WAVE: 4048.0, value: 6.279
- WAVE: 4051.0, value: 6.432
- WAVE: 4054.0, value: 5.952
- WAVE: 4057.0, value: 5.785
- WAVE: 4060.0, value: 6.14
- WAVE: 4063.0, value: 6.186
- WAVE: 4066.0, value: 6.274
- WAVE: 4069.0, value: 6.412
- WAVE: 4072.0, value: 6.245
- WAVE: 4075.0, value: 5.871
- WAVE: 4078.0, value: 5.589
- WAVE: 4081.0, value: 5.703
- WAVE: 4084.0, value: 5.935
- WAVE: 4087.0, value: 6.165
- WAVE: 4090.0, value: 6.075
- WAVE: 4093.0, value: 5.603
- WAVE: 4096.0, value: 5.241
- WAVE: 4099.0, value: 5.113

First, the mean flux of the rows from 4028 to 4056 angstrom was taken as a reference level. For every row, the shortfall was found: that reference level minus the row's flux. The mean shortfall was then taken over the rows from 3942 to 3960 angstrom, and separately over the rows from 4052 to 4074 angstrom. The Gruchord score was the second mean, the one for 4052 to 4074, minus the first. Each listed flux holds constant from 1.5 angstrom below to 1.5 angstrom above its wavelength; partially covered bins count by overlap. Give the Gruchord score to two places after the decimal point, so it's -1.24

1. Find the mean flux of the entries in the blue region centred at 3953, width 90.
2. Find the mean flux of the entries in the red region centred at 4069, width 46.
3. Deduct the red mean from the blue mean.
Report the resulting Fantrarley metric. -1.37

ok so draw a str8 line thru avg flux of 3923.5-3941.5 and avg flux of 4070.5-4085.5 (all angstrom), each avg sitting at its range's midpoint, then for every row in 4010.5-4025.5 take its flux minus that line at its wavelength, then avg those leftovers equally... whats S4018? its 1.4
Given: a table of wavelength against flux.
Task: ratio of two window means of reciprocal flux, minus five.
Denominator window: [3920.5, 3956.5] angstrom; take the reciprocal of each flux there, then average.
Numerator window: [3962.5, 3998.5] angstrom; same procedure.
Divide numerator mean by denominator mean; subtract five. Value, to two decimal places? -4.06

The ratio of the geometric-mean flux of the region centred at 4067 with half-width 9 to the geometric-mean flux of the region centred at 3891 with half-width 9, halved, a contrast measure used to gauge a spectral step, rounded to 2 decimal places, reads 0.74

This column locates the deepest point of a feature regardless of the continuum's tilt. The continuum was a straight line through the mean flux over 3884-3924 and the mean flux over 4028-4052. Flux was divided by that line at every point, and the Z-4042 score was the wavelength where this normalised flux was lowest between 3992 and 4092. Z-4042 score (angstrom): 4078.0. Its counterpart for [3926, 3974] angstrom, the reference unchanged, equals 3970.0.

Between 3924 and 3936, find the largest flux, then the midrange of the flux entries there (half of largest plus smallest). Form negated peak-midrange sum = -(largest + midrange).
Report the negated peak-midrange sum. -8.3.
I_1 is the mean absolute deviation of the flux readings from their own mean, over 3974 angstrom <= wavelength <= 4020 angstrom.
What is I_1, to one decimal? 0.4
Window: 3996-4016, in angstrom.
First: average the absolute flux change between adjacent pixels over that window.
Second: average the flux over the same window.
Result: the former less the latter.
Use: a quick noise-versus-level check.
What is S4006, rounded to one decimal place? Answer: -5.7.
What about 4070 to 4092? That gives -5.7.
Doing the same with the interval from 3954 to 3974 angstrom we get -3.7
